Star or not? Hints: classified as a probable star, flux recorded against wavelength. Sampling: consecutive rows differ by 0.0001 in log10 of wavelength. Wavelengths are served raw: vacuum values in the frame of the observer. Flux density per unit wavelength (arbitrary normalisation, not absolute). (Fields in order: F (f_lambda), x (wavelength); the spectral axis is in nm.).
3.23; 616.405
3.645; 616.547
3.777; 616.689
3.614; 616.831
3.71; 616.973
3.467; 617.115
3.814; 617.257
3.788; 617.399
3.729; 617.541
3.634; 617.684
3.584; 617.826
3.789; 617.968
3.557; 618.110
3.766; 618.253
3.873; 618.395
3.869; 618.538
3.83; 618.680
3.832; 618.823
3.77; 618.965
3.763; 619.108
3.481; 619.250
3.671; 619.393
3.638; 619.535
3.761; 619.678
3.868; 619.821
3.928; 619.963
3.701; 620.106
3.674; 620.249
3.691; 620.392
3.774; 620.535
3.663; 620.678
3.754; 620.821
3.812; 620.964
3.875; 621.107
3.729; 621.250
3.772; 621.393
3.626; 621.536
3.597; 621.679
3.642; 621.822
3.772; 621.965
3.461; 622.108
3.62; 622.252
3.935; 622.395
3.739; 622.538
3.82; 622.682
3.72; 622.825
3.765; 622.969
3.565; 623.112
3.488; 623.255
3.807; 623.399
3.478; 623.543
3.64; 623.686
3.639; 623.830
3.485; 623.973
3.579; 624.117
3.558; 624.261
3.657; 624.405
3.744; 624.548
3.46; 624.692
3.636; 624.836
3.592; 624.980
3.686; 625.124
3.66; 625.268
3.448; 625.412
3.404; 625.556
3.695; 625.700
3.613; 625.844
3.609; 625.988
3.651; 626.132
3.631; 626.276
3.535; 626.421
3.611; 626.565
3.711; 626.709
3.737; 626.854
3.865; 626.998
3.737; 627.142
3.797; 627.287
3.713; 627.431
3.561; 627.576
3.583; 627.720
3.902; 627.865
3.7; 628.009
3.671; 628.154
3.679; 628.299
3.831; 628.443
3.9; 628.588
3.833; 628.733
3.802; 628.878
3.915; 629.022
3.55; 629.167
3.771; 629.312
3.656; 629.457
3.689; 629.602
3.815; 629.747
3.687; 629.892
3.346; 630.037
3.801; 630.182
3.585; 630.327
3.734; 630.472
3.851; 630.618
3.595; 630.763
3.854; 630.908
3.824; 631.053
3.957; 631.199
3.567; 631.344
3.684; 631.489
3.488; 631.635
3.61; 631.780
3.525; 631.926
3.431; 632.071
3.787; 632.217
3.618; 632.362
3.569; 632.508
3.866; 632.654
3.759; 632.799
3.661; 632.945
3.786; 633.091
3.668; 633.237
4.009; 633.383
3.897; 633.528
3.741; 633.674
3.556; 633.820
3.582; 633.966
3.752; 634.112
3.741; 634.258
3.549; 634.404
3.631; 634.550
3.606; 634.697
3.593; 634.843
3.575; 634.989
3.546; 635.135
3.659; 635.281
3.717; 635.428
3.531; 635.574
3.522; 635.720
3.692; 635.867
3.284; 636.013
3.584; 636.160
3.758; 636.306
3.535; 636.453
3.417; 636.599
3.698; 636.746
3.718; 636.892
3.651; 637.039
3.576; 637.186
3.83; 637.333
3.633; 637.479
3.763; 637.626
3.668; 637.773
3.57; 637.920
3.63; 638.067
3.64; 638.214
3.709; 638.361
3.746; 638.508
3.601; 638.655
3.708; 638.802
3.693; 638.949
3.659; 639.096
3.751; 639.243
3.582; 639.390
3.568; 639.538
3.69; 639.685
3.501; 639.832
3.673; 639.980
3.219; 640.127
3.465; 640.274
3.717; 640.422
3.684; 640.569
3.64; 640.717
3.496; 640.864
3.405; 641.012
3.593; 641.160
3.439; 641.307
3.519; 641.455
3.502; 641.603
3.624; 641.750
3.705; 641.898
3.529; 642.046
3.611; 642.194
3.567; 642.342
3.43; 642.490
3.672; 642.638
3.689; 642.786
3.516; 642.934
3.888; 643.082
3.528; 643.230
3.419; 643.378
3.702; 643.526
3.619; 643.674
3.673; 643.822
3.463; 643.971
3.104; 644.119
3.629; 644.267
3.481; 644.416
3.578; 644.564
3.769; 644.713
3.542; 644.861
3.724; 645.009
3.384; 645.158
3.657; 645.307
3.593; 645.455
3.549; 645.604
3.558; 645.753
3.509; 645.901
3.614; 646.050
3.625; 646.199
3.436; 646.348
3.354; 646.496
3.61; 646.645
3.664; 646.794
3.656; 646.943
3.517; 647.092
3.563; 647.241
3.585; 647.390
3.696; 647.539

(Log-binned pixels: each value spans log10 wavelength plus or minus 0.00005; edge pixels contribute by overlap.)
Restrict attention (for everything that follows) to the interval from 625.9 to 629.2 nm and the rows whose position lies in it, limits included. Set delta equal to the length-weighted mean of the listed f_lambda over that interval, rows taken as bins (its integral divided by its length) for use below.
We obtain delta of 3.72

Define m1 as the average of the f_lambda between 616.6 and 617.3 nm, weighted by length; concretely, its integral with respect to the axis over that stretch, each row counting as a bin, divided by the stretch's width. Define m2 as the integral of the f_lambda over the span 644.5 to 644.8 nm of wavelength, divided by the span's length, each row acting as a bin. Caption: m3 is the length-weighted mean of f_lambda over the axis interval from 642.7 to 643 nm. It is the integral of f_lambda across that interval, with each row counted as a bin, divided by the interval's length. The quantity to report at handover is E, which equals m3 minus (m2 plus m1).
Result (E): -3.73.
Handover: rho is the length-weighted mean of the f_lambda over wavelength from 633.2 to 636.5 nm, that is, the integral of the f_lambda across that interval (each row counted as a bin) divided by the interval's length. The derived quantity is 3.64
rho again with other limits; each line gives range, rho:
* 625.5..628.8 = 3.70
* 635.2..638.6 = 3.63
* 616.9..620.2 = 3.73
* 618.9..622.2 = 3.71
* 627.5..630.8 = 3.72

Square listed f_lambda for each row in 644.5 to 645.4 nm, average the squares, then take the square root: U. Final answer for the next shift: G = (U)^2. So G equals 13.0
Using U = 3.61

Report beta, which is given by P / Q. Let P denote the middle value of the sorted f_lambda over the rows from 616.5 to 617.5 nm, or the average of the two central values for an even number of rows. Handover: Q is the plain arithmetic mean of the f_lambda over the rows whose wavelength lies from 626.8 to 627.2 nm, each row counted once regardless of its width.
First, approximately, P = 3.71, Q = 3.78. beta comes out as 0.98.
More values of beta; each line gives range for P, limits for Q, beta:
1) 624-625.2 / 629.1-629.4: 0.99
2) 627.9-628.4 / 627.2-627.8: 1.00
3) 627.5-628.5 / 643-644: 1.02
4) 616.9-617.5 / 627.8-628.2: 1.00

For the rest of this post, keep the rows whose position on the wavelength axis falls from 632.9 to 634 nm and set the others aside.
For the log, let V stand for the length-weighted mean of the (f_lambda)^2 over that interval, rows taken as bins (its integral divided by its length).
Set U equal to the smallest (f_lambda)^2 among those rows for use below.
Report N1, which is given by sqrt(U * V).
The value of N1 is 13.3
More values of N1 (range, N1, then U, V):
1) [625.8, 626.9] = 12.9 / 12.5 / 13.2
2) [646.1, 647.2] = 11.9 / 11.2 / 12.6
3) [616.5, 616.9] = 13.3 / 13.1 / 13.6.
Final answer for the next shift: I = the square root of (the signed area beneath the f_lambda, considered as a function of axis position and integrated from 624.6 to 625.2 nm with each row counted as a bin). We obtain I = 1.47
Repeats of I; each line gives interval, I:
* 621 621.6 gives 1.50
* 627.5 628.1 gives 1.49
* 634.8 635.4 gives 1.47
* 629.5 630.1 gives 1.48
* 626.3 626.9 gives 1.48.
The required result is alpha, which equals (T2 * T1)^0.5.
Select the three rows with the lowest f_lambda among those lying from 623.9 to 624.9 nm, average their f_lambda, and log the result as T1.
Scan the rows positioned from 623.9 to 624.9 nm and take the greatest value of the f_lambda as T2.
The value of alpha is 3.62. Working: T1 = 3.501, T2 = 3.744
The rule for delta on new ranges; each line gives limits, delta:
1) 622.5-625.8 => 3.62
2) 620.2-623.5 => 3.71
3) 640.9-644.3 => 3.56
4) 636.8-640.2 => 3.64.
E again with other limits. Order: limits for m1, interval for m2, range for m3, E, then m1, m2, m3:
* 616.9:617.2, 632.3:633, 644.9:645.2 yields -3.73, 3.60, 3.70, 3.57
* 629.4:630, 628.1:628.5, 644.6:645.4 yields -3.81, 3.69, 3.73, 3.61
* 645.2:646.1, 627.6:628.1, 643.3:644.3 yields -3.77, 3.57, 3.71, 3.51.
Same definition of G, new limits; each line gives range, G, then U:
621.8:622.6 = 13.7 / 3.70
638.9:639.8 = 13.4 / 3.66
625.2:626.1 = 12.8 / 3.57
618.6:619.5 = 13.9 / 3.73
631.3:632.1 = 12.6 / 3.55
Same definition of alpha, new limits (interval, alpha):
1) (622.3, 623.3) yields 3.76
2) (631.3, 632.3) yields 3.63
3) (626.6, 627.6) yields 3.76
